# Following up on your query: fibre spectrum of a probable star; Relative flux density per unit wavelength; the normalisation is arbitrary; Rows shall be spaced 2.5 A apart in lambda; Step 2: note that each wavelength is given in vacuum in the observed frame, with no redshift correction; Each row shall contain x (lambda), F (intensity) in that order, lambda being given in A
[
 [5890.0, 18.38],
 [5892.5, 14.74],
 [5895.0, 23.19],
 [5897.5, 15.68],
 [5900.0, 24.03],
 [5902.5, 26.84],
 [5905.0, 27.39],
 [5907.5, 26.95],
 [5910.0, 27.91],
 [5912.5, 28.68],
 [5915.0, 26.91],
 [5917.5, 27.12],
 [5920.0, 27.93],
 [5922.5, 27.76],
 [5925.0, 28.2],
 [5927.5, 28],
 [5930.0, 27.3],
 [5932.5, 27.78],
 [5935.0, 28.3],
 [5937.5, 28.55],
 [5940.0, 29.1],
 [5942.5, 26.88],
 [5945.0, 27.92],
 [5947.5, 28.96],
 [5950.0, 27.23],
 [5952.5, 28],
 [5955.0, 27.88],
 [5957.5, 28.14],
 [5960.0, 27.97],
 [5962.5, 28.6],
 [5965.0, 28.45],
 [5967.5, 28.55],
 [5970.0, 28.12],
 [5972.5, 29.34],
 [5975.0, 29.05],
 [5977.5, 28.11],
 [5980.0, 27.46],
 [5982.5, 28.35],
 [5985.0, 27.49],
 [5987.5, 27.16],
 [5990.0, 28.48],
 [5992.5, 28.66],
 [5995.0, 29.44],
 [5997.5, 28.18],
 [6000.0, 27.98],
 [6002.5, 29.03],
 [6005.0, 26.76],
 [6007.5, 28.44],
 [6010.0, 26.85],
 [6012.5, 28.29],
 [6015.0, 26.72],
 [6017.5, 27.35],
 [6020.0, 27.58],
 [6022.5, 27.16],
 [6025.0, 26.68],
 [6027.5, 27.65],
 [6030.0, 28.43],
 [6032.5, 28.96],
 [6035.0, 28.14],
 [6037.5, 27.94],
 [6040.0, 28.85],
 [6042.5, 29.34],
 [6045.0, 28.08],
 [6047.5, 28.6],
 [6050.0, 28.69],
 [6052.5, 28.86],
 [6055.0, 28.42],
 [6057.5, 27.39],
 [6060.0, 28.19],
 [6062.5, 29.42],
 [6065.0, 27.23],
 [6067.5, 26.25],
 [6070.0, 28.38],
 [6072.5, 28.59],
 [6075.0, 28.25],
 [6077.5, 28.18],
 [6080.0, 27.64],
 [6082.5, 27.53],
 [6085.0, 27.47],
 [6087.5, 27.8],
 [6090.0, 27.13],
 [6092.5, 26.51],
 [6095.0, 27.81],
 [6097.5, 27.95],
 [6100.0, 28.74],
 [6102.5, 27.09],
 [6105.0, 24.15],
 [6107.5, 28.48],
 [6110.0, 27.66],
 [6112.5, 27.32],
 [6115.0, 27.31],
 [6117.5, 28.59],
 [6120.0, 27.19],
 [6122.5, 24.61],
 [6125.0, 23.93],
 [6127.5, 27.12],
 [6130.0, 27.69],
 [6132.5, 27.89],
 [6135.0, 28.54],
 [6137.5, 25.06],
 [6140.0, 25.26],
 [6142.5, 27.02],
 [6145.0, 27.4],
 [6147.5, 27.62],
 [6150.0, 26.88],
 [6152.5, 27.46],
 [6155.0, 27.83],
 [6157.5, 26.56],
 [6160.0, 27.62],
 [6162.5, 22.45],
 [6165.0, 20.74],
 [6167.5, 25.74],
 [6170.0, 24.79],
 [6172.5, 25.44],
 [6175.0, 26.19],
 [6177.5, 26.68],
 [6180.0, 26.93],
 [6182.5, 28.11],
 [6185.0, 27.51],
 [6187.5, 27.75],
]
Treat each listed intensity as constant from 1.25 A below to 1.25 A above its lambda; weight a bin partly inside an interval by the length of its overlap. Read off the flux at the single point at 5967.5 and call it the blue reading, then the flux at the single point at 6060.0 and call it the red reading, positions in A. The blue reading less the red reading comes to 0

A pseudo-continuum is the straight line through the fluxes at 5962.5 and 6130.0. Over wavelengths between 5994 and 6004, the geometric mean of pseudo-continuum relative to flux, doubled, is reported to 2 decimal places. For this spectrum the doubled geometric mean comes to 1.98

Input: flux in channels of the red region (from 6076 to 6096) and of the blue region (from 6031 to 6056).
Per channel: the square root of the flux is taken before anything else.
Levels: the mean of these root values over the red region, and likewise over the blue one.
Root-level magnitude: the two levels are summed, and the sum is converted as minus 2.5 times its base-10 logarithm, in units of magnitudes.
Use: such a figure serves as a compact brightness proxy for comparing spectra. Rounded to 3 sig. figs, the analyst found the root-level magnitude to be -2.56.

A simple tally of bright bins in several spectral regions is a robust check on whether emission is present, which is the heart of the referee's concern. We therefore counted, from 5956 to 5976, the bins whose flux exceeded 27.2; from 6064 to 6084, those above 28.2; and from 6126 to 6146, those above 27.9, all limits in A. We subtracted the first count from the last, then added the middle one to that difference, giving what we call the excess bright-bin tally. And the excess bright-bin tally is -4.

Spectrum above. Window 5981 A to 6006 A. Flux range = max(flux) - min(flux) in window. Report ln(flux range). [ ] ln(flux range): 1.0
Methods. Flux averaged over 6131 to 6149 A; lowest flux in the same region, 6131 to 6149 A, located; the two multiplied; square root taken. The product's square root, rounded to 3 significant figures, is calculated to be 26.0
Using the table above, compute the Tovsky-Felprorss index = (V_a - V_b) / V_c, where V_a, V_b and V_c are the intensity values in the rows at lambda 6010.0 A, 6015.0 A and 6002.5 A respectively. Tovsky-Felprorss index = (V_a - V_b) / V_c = 0.00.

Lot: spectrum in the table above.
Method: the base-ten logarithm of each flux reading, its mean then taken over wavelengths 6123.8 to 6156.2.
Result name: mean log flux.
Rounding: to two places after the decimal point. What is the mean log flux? 1.43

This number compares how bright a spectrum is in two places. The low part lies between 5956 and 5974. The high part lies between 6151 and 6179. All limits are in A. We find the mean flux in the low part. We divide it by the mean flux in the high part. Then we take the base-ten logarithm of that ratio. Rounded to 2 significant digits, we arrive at 0.046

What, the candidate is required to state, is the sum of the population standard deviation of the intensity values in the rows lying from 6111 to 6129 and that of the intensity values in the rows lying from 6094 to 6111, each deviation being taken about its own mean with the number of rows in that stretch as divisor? 2.97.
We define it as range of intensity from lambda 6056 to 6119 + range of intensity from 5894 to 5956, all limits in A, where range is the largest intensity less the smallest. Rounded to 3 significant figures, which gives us 18.7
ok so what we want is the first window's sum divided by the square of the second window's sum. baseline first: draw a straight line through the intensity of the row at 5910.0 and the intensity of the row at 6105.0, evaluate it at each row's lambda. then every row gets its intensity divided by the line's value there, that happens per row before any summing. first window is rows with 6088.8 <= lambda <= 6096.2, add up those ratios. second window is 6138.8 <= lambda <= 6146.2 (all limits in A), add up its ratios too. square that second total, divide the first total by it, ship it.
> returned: 0.289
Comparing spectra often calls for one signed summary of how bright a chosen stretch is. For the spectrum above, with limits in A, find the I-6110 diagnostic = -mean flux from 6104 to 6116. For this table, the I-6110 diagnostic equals -27.0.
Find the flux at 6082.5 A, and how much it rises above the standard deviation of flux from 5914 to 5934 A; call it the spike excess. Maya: 27.1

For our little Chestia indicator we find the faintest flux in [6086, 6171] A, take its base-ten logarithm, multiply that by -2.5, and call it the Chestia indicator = -3.29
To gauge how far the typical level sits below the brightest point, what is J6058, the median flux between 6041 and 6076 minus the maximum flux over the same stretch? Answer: -1.02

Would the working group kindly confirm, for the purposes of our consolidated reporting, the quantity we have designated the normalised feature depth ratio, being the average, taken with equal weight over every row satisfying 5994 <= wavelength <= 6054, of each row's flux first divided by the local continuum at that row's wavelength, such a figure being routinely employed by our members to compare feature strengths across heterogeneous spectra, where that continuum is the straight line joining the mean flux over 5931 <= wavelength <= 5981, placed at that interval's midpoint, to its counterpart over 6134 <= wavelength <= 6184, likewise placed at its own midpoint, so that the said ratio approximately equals 1.019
